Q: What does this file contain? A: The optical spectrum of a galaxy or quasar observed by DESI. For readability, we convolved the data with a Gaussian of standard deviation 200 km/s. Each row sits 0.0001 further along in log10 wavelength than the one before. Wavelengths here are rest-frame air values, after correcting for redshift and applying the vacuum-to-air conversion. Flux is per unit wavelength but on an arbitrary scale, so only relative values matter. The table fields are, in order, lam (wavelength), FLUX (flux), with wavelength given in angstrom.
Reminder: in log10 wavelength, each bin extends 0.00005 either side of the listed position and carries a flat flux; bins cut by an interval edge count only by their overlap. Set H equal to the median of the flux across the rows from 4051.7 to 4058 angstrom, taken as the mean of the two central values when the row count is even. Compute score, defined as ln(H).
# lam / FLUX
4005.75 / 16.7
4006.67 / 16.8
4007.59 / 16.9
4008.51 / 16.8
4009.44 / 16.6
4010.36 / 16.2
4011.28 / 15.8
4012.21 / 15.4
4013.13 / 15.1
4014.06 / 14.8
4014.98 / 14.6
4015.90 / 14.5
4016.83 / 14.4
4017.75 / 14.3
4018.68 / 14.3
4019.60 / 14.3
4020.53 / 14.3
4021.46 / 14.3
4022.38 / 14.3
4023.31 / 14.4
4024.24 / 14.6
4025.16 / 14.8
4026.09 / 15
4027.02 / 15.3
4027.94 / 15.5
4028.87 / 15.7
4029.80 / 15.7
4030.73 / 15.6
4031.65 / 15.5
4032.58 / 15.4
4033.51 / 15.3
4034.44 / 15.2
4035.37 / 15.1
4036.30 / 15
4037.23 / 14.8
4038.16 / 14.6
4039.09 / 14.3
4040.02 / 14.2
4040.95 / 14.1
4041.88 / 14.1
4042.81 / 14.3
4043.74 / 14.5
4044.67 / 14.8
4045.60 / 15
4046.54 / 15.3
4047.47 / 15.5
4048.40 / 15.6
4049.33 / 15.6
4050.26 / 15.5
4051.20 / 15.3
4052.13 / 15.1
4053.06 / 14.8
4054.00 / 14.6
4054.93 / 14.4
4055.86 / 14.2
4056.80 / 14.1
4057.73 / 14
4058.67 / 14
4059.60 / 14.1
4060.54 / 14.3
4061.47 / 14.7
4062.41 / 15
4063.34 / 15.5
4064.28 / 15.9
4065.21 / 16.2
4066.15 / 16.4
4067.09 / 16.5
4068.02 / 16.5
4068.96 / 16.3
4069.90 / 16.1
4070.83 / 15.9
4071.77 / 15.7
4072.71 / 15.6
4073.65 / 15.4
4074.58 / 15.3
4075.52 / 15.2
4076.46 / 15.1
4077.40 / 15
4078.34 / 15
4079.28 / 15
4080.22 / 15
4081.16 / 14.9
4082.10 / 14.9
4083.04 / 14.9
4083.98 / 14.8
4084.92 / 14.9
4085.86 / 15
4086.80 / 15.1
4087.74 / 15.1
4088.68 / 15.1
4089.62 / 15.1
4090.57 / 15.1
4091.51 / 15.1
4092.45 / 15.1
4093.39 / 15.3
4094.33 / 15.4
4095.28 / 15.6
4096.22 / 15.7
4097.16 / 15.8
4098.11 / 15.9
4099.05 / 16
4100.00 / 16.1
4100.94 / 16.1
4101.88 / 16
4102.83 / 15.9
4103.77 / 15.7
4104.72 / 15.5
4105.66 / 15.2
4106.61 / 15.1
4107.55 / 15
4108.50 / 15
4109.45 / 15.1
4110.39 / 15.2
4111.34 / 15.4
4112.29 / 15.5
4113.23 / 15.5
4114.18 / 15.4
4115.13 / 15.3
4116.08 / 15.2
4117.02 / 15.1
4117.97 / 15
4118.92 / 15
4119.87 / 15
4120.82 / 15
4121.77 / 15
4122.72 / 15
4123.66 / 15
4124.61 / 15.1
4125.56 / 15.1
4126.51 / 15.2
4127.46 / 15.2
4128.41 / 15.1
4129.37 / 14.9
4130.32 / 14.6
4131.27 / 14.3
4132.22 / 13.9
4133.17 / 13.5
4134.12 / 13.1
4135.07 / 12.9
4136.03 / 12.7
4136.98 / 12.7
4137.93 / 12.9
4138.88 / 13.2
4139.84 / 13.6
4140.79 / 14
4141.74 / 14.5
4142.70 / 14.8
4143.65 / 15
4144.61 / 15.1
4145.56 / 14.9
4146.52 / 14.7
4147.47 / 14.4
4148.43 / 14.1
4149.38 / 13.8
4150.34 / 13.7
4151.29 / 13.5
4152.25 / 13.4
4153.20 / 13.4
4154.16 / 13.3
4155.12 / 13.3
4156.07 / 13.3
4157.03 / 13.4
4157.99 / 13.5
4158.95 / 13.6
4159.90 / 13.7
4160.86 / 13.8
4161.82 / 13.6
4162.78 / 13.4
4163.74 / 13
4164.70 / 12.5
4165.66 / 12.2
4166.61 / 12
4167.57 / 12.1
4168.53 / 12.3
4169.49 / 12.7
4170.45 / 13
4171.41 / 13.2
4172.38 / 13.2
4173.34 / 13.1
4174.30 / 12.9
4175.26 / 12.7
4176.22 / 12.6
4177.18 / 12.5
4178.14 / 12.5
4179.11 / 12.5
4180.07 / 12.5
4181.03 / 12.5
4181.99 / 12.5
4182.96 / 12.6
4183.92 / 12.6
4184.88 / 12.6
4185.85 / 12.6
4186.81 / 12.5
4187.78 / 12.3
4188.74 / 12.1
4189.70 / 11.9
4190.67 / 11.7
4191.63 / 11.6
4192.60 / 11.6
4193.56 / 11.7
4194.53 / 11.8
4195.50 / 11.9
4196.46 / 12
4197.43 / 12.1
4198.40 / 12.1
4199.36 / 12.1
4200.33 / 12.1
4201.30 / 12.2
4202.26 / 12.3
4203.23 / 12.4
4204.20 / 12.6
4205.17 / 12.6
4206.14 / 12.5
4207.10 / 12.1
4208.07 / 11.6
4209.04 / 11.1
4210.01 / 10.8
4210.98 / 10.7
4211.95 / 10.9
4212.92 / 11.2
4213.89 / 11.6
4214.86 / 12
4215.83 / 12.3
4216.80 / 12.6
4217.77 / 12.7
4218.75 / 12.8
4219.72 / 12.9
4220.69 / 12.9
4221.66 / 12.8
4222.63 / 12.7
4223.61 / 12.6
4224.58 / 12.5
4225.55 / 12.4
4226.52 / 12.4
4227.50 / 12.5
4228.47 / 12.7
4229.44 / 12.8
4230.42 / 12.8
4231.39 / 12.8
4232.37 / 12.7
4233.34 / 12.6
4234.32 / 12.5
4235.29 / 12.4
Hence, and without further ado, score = 2.67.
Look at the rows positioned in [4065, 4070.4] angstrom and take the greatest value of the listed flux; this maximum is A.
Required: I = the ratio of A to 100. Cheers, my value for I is 0.165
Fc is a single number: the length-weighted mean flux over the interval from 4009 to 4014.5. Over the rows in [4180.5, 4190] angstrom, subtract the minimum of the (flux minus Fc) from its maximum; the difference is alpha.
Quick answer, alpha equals 0.7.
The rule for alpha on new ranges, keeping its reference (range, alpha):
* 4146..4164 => 1.7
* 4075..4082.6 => 0.3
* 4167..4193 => 1.6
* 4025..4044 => 1.6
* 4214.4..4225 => 0.9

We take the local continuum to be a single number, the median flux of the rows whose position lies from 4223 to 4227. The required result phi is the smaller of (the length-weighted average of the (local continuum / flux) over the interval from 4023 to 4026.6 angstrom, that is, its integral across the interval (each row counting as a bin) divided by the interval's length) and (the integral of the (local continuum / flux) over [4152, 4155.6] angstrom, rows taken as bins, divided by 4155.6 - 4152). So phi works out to 0.85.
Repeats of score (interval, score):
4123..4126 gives 2.71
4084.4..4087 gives 2.71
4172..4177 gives 2.56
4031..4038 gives 2.72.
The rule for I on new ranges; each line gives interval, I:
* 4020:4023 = 0.143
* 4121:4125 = 0.151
